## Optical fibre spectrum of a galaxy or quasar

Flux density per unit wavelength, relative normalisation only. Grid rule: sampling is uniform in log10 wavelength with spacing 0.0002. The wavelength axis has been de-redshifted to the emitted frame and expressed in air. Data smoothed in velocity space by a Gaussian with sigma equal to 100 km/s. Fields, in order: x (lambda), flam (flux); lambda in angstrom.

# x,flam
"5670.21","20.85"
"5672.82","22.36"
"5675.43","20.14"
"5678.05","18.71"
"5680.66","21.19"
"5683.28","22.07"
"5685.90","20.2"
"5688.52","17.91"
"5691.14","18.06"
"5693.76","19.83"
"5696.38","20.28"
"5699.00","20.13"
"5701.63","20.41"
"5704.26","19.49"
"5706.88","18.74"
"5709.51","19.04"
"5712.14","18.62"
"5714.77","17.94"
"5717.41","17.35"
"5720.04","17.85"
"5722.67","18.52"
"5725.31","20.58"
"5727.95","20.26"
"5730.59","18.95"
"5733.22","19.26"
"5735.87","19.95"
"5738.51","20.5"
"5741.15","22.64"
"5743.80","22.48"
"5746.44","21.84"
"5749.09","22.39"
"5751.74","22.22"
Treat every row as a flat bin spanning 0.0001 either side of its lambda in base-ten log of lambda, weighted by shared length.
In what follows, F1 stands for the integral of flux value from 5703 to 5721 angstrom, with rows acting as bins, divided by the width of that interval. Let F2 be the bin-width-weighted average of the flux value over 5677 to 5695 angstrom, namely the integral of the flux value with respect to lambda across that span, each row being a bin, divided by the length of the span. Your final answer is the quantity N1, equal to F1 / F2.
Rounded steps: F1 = 18.4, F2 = 19.7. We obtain 0.94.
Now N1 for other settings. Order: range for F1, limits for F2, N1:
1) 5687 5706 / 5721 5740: 0.99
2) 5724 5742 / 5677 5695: 1.03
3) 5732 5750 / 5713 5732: 1.13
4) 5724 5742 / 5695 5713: 1.04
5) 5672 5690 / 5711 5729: 1.08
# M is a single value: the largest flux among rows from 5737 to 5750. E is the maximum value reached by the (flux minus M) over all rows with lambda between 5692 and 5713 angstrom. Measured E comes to -2.2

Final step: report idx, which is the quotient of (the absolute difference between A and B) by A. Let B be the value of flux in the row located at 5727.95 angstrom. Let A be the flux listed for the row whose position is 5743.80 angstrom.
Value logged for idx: 0.10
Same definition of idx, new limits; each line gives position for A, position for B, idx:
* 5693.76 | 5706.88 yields 0.05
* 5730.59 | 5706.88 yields 0.01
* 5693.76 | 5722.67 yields 0.07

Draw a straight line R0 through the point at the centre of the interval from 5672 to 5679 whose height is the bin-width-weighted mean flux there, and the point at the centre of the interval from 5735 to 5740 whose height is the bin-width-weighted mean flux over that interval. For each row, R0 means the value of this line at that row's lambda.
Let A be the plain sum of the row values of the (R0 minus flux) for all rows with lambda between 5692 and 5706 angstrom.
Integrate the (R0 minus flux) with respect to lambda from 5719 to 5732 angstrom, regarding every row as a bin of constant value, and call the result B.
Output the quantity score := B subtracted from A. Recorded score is -13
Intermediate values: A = 2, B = 14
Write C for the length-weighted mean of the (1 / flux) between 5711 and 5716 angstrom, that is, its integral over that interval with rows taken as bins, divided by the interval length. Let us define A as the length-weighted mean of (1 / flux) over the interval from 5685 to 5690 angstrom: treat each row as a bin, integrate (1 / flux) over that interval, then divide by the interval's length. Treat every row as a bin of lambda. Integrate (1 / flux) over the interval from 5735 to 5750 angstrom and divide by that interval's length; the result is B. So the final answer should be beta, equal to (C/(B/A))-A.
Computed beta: 0.010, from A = 0.0530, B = 0.046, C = 0.055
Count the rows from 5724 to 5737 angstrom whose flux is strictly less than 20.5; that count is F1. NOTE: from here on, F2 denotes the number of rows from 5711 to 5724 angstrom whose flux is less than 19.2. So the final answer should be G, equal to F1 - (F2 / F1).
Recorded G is 3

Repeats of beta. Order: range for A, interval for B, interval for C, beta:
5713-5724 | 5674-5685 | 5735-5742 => -0.001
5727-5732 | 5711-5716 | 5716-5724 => 0.001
